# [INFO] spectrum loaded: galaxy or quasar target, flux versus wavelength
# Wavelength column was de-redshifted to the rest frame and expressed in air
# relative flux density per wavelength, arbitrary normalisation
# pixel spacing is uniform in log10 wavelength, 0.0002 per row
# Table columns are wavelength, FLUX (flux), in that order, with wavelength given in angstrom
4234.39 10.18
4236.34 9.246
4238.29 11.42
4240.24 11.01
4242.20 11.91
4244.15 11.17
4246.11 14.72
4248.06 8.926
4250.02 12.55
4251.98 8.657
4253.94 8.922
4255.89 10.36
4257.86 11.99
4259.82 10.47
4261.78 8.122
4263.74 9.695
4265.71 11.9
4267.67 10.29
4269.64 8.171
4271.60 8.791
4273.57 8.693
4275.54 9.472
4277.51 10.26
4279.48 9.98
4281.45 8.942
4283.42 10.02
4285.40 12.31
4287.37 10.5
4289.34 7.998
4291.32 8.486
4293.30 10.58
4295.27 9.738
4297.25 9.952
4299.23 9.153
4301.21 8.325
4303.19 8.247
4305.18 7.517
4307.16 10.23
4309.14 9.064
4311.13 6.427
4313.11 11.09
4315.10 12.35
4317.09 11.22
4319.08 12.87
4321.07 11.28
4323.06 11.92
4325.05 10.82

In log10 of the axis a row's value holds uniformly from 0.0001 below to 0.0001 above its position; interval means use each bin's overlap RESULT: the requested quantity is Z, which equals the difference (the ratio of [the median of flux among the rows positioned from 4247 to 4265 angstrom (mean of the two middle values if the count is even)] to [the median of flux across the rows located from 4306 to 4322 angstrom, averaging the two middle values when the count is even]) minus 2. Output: -1.13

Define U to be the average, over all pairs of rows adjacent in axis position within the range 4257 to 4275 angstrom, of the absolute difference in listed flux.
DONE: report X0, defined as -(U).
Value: -1.51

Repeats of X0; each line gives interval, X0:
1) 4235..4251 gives -2.46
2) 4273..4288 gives -1.15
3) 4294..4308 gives -0.89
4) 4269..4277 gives -0.50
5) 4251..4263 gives -1.44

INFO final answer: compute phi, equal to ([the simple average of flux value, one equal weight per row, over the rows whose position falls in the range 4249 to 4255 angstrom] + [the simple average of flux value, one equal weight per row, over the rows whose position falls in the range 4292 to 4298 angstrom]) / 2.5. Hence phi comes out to 8.1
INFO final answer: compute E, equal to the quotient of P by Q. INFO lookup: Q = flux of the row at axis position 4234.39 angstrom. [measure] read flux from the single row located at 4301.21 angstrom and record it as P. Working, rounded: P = 8.325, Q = 10.18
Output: 0.82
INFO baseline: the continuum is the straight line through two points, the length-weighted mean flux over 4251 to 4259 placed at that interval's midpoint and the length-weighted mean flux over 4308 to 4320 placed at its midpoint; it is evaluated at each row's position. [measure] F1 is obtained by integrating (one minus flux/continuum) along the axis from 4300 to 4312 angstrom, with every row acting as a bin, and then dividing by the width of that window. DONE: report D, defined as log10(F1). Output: -0.70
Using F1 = 0.20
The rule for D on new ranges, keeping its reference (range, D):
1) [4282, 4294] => -1.49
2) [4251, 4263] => -1.59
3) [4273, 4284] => -1.22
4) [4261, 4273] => -1.23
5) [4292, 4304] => -1.01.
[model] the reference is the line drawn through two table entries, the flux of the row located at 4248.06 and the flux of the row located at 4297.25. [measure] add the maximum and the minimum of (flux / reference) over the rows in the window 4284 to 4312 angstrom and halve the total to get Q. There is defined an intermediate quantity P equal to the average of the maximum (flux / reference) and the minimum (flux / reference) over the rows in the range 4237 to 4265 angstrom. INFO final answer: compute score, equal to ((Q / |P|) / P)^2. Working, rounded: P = 1.27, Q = 0.95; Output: 0.3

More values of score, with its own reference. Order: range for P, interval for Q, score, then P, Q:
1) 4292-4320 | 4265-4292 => 1.5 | 0.93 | 1.05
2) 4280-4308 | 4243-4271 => 1.6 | 1.01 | 1.26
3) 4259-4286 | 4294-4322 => 0.6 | 1.08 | 0.93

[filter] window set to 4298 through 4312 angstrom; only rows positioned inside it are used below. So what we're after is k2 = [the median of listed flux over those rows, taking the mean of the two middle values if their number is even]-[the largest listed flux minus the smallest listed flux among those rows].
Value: 4.52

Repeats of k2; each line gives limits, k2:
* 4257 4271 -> 6.42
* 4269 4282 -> 6.85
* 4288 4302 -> 6.57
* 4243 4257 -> 4.30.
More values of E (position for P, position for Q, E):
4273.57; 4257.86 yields 0.73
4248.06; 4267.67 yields 0.87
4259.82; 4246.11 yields 0.71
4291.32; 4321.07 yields 0.75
